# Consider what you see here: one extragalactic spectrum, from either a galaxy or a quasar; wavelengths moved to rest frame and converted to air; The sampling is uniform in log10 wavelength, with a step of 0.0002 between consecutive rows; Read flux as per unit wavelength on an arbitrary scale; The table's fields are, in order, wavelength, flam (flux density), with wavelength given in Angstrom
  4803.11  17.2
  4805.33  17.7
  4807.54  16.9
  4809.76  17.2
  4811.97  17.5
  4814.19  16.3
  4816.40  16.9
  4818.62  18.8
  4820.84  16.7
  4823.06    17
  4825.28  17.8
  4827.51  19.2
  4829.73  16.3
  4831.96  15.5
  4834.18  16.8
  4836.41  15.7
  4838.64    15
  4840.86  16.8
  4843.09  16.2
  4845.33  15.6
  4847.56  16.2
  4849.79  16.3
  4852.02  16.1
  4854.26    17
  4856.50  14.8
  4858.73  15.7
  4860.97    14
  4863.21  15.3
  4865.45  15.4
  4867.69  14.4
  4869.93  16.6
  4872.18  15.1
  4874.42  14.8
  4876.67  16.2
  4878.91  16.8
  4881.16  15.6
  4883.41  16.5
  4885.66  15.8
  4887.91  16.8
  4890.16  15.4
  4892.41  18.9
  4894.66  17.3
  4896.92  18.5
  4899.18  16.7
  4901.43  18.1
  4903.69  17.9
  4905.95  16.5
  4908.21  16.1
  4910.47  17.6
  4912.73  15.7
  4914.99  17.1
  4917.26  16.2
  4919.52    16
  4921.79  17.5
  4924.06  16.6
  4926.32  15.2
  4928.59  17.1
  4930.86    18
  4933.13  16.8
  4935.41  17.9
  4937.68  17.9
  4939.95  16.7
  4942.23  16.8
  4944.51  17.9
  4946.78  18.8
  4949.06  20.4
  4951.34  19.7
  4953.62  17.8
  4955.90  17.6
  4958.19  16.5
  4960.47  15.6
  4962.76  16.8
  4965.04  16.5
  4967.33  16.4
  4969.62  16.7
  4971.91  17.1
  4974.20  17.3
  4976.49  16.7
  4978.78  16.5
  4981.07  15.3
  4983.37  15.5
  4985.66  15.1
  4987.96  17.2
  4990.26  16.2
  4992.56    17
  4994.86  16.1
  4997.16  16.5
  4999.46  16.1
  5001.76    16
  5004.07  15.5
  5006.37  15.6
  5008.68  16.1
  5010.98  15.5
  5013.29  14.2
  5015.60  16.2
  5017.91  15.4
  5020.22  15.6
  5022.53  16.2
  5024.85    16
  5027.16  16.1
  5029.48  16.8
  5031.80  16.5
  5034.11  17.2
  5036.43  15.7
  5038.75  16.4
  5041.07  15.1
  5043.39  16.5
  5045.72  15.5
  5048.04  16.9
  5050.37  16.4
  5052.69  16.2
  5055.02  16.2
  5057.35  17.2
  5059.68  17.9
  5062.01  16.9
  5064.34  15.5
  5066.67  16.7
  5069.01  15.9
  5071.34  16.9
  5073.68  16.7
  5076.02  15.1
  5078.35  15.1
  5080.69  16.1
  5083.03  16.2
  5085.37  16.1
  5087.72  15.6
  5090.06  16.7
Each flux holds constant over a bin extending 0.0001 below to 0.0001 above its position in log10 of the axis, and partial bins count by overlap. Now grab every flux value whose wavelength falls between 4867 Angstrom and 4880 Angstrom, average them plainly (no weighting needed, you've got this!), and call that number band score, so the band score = 15.7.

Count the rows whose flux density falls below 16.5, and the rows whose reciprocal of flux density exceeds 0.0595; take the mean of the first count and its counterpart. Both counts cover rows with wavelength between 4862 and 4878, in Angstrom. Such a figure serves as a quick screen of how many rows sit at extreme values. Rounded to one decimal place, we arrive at 6.5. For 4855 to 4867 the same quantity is 5.0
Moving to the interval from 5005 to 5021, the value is 7.0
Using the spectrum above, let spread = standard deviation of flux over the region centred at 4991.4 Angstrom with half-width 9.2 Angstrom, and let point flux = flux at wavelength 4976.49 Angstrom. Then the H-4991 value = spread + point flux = 17.4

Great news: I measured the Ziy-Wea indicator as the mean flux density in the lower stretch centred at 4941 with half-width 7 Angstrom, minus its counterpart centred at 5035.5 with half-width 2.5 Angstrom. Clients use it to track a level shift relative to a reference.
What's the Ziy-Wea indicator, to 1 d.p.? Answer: 1.2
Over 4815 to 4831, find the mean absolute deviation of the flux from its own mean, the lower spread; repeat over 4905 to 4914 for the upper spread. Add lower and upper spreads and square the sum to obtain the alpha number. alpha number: 2.2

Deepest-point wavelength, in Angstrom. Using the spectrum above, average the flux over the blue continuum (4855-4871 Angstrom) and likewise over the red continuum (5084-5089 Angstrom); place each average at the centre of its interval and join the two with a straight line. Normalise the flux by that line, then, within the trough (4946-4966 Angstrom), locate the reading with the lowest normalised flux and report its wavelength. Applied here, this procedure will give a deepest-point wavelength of 4960.47 Angstrom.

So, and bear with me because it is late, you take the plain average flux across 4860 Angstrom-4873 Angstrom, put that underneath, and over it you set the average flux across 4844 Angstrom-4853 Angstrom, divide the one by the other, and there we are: 1.06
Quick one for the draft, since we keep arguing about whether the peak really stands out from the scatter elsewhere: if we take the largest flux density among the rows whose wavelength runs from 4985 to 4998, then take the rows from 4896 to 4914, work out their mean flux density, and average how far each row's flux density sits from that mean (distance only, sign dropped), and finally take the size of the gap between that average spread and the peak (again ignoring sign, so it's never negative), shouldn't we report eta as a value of 16.3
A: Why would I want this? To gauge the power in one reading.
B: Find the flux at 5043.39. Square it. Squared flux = 272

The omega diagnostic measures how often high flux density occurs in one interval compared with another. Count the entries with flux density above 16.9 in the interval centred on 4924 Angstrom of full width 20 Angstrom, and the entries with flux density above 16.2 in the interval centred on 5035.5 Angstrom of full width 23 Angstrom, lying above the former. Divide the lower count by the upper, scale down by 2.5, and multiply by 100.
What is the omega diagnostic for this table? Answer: 32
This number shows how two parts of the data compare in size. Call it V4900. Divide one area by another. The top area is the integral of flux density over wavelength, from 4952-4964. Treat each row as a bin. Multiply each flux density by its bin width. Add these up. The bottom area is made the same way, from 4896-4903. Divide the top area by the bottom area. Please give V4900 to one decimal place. 1.6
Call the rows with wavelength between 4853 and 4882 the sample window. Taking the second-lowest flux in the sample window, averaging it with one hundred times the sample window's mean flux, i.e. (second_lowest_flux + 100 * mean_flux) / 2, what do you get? 783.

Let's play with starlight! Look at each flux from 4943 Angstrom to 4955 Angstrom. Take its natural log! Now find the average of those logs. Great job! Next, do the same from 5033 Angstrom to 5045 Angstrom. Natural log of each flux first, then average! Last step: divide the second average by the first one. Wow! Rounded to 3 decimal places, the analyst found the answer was 0.947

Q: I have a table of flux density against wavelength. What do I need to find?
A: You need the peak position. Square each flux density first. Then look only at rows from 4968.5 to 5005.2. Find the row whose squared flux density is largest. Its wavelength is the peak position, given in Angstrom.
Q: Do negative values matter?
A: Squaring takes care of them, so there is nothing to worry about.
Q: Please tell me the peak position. 4974.20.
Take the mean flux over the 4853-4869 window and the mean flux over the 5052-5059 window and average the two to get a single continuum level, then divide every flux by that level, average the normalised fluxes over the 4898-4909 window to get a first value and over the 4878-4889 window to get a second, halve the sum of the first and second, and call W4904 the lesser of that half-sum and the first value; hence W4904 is 1.05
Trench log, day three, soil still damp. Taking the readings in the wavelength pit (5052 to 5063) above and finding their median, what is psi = 16.9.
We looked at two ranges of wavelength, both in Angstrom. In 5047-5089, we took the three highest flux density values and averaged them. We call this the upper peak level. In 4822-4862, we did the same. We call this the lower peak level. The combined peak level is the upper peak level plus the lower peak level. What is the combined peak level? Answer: 35.3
